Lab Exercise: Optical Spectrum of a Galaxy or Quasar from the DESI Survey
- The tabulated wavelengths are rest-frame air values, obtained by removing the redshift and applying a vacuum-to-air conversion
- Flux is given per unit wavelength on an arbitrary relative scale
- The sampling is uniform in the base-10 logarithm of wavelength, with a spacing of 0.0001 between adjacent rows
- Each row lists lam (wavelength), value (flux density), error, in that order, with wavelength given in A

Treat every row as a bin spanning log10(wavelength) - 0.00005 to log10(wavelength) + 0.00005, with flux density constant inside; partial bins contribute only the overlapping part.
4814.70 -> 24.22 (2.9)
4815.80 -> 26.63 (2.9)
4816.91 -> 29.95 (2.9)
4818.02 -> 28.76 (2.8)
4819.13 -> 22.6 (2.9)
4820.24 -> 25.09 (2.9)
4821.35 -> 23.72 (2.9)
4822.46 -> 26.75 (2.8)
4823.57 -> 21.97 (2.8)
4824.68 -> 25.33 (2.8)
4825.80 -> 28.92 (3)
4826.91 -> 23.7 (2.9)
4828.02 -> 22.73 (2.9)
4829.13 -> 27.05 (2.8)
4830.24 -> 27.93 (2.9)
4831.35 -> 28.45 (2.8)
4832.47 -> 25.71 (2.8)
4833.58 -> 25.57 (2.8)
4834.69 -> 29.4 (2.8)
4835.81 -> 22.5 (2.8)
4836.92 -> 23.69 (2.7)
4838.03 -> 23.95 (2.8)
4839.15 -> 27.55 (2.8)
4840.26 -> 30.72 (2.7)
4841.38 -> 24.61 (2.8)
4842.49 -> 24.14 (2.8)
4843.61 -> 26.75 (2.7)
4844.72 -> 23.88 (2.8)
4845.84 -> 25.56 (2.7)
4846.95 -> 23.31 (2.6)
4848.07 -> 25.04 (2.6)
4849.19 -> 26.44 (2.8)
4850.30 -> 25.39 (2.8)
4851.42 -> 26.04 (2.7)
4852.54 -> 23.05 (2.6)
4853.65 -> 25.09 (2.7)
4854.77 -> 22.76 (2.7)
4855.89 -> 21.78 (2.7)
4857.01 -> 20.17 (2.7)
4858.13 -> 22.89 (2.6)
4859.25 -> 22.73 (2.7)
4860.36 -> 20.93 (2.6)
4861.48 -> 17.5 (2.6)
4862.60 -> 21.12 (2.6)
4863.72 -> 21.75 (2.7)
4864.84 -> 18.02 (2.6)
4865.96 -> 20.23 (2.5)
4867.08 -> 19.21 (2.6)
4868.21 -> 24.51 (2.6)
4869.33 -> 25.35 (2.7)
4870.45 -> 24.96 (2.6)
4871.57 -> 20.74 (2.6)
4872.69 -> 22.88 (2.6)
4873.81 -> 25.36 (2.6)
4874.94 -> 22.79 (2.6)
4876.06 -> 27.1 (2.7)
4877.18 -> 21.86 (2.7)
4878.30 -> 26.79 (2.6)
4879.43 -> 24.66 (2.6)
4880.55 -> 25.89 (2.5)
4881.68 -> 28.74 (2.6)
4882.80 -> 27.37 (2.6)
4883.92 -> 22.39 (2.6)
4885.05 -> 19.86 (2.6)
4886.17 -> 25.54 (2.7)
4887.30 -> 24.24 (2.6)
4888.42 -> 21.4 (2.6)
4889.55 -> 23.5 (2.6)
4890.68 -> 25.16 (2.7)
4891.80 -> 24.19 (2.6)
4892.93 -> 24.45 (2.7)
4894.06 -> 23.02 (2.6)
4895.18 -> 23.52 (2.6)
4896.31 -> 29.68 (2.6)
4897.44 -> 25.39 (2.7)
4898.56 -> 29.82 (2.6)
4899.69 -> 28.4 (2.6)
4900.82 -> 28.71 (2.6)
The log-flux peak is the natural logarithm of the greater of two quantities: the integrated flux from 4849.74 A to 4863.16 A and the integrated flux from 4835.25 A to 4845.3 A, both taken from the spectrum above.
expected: 5.71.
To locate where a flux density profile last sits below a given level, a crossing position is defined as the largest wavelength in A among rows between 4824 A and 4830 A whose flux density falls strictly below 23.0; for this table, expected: 4828.02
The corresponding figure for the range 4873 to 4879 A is 4877.18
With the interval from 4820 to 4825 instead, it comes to 4823.57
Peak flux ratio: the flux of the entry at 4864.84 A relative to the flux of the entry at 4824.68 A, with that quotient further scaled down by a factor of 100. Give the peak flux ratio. 0.0071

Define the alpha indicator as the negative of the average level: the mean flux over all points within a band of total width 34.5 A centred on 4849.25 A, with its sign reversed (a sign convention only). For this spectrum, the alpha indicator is -23.8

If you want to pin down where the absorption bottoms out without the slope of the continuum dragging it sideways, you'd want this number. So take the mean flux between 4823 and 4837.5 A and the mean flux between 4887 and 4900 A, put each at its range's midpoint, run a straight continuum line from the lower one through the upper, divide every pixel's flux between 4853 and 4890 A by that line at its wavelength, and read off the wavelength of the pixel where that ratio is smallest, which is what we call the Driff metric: 4861.48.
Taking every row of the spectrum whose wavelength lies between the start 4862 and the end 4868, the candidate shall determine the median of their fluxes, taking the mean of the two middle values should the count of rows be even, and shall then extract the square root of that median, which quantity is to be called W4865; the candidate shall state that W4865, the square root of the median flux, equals 4.50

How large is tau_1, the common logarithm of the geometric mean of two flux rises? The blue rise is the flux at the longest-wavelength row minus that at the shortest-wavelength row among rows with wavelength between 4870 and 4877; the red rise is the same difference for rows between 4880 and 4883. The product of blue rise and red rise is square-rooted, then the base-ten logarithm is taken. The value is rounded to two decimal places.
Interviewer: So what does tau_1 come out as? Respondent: 0.25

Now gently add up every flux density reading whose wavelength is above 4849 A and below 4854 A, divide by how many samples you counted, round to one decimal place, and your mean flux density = 25.2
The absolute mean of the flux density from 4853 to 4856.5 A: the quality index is 23.2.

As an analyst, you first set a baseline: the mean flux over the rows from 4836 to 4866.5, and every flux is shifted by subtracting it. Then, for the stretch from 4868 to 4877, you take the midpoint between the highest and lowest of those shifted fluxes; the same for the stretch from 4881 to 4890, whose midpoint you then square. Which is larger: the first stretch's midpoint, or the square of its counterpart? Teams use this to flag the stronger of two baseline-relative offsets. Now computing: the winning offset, 0.6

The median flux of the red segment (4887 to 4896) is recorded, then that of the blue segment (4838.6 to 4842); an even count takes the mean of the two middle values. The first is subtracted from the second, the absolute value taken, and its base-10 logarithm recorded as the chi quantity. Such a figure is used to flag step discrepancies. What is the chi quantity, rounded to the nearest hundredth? 0.57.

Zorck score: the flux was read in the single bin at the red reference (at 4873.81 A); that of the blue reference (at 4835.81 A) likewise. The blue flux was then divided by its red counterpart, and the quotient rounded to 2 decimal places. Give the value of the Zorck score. 0.89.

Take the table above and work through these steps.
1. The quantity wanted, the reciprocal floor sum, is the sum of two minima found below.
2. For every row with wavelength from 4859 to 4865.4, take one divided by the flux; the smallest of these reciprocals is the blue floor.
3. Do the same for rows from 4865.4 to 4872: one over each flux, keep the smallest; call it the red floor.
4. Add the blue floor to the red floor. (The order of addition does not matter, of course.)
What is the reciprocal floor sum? 0.083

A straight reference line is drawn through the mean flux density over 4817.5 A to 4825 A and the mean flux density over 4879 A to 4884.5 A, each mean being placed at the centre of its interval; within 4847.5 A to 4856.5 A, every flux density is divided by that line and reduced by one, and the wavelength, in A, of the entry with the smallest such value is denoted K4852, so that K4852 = 4855.89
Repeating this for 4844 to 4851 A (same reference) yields 4846.95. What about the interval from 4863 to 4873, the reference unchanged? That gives 4864.84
